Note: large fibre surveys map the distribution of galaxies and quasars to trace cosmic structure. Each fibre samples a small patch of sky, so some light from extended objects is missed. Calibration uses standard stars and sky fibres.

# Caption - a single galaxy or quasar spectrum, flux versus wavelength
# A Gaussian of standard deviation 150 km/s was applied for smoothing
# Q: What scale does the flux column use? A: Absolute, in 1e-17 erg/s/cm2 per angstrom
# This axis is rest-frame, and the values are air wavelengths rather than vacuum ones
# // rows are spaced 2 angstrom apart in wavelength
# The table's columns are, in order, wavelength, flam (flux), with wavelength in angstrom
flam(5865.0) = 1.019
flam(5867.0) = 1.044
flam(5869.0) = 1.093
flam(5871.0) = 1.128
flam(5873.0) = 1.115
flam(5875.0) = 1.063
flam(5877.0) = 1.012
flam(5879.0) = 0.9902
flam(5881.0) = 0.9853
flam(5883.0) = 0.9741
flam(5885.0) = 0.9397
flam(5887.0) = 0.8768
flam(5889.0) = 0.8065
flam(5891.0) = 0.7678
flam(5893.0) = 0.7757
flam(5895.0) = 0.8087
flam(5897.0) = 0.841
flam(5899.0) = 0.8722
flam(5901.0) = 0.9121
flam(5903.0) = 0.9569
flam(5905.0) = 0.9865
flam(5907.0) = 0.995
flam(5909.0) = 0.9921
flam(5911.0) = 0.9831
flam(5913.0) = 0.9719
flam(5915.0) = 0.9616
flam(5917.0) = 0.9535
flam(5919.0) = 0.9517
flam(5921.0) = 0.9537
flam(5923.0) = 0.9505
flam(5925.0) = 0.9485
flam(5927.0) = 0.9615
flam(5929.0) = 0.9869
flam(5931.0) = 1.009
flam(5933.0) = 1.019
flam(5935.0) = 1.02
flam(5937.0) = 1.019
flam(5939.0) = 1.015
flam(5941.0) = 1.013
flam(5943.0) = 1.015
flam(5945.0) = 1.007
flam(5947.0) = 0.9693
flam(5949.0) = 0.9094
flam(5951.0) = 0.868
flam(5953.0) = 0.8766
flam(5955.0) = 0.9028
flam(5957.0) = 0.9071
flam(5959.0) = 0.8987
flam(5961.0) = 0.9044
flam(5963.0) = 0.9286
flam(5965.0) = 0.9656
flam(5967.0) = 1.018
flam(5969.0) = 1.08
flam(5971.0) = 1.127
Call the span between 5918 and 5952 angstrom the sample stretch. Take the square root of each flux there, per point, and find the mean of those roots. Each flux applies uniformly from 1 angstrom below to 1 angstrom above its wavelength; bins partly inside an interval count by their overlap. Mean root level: 0.988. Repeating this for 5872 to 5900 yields 0.956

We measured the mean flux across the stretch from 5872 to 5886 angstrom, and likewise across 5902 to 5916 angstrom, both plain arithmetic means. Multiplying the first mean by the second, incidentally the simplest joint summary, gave 0.99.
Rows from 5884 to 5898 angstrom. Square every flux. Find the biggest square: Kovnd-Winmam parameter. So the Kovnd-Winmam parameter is 0.88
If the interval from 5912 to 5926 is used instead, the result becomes 0.94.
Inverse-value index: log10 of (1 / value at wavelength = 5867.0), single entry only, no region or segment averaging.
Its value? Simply -0.019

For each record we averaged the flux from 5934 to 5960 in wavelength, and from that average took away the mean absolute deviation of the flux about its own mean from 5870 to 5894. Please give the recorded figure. 0.86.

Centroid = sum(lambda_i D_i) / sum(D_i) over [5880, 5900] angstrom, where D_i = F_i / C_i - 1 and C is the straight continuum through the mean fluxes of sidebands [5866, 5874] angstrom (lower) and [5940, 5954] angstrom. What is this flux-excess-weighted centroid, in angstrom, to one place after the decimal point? 5891.3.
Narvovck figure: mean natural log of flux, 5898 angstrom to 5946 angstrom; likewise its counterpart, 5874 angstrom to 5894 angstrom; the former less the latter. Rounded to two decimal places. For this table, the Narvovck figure 0.07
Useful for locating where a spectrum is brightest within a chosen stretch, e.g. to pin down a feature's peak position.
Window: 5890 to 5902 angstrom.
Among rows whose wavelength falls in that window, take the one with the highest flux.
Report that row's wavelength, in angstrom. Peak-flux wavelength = 5901.0 angstrom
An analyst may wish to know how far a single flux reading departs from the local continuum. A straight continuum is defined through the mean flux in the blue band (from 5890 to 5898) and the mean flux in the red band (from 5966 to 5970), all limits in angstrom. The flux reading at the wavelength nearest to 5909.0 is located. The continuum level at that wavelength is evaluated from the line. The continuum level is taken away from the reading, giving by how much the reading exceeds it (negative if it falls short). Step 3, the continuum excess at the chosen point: 0.14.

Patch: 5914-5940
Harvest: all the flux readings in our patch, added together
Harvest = 13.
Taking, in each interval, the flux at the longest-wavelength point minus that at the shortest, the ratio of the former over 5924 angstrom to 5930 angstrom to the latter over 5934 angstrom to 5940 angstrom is -7.7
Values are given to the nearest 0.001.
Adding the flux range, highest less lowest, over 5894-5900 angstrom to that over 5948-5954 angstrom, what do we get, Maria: 0.105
